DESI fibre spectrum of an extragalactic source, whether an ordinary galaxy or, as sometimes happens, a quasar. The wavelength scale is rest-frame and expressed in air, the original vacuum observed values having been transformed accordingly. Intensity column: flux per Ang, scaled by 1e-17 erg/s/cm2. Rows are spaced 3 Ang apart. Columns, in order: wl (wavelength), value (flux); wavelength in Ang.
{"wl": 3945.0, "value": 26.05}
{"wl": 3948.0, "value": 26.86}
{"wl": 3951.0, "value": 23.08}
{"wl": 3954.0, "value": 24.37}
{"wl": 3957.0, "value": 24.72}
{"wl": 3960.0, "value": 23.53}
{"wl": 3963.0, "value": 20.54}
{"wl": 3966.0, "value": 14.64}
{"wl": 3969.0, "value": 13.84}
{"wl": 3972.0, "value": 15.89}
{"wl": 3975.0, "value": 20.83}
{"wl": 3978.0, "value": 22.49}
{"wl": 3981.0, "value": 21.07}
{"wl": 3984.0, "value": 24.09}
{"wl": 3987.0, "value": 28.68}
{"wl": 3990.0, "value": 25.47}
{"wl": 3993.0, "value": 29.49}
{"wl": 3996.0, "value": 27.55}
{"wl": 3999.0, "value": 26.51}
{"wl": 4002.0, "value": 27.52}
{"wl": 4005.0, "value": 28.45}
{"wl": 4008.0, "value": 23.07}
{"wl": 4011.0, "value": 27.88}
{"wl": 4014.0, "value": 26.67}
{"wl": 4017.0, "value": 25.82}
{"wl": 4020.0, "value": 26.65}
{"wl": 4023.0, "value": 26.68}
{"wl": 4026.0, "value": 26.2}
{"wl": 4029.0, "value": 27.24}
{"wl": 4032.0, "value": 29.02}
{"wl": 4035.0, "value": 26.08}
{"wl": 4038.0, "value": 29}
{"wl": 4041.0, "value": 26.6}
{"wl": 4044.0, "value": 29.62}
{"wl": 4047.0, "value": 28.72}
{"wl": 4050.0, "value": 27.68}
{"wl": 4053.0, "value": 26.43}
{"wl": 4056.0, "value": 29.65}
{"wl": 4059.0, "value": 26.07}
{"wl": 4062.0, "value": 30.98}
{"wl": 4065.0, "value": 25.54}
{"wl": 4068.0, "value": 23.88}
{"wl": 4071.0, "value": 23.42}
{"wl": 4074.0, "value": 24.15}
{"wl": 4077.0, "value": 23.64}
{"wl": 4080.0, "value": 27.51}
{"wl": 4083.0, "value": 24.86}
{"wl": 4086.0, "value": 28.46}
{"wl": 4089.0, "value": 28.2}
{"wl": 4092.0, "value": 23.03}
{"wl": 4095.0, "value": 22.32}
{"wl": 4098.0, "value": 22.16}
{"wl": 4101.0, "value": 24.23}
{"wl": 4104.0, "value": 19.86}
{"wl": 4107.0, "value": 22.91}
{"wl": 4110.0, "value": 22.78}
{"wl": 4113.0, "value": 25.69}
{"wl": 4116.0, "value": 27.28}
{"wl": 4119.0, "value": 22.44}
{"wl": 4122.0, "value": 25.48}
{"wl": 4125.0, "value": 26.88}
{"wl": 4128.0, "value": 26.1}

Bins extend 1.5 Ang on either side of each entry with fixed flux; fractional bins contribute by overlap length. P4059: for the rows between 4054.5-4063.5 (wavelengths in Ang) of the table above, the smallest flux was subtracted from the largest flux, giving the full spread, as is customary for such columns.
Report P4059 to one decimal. 4.9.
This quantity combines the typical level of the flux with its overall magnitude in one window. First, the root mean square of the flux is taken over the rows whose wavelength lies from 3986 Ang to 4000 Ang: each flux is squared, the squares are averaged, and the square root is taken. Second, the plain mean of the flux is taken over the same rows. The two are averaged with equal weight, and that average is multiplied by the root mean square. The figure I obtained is 760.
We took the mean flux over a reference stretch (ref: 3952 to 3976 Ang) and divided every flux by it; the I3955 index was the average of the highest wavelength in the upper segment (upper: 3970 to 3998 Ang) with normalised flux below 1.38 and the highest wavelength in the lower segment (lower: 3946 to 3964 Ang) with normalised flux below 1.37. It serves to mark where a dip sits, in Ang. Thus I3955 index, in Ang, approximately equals 3976.5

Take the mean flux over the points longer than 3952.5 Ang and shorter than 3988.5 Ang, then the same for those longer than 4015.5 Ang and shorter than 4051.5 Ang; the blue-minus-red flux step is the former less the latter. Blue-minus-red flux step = -6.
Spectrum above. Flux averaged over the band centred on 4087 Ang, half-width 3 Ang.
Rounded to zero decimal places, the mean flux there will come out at 28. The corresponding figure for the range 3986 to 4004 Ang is 28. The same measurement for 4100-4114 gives 23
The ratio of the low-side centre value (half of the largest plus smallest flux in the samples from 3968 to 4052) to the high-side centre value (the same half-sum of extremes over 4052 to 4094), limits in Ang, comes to 0.80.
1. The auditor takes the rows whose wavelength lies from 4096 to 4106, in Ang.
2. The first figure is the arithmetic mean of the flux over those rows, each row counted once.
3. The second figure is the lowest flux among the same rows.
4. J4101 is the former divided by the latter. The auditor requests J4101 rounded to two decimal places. 1.11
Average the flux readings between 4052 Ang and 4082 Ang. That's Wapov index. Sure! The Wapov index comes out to 26.1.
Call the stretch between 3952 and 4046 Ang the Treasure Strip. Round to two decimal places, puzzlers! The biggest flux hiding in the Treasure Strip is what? 29.62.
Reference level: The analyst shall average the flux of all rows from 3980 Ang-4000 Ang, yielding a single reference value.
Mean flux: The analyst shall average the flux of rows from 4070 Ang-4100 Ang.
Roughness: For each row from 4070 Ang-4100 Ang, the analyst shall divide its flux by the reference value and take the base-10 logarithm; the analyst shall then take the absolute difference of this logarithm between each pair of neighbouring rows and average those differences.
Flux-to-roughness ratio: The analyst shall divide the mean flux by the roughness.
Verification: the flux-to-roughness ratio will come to 744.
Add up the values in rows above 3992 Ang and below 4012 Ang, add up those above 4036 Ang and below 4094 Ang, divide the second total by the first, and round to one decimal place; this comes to 2.7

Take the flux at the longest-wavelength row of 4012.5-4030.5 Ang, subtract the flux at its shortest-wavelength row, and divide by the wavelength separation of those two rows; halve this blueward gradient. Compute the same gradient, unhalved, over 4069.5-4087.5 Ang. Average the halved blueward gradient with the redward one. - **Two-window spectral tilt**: 0.18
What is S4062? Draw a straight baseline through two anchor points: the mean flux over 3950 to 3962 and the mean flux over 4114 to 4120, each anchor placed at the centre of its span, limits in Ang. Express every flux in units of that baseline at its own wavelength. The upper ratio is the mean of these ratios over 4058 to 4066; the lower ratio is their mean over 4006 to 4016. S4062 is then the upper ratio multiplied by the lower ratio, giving 1.20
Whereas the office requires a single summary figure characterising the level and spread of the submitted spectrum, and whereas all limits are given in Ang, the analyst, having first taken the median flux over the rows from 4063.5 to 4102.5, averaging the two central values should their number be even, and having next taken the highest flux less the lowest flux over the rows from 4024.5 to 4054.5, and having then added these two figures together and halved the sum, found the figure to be 14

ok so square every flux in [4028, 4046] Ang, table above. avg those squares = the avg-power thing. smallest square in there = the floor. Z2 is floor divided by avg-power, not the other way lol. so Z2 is 0.87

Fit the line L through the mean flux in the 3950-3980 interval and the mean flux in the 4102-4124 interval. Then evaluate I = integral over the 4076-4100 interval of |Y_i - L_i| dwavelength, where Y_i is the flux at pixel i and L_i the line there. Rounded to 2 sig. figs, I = 59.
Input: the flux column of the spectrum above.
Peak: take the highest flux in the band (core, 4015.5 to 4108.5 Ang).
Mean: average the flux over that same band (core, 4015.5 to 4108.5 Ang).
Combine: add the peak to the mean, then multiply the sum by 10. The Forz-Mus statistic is 570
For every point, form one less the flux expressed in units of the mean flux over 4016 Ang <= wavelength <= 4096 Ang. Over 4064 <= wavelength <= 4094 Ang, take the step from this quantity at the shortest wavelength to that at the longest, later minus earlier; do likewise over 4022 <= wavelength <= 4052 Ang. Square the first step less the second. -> 0.017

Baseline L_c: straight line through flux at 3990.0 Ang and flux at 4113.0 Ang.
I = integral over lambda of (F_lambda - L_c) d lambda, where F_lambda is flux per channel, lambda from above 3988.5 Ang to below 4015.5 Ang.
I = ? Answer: 40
